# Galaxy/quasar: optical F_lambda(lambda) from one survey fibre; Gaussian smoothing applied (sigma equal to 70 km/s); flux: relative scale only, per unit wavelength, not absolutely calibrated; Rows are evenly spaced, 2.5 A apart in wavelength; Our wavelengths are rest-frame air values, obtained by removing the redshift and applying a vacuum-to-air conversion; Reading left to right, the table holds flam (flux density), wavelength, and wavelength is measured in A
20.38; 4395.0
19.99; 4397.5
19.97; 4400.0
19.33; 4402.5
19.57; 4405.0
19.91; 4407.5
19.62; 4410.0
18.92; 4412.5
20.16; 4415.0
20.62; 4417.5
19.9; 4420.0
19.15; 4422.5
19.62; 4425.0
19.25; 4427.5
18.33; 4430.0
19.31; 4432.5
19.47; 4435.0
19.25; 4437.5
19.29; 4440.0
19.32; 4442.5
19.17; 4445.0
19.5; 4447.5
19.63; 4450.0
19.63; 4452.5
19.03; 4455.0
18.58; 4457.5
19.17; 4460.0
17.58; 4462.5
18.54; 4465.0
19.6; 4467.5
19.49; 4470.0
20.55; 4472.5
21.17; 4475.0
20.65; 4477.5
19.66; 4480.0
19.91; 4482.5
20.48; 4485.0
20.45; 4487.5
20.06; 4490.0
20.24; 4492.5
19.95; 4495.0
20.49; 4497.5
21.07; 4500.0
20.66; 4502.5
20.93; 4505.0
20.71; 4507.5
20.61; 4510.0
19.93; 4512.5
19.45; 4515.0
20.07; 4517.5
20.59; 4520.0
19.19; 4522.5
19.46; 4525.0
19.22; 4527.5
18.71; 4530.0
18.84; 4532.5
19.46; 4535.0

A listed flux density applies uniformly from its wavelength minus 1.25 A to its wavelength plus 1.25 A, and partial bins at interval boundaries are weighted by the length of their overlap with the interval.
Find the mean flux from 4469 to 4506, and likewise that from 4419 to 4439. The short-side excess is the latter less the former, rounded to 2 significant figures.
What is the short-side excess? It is -1.1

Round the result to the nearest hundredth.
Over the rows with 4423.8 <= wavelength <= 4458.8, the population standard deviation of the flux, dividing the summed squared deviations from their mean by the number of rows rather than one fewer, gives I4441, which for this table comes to 0.37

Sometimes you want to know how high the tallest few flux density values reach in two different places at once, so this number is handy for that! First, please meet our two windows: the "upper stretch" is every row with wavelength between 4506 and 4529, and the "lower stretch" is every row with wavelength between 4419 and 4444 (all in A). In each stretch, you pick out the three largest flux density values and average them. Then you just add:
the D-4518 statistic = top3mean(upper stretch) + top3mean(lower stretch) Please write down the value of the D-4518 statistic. 40.3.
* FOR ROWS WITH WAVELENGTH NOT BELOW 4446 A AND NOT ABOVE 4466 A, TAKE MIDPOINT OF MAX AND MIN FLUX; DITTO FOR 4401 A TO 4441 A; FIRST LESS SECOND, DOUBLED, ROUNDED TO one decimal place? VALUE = -1.7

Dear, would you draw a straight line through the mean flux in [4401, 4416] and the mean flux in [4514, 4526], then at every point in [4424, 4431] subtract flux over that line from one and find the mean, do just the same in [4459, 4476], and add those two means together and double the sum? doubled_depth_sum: 0.08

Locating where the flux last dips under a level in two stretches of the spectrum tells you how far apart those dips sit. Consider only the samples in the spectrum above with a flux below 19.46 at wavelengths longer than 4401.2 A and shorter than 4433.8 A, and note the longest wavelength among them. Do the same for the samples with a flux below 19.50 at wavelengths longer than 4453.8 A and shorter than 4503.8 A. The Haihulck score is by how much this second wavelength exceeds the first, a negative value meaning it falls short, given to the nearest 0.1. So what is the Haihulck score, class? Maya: 37.5 A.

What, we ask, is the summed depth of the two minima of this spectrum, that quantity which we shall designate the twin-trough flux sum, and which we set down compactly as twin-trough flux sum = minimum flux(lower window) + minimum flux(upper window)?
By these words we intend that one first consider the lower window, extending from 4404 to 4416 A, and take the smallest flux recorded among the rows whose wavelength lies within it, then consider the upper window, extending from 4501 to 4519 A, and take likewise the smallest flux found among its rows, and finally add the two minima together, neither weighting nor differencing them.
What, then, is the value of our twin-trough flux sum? 38.4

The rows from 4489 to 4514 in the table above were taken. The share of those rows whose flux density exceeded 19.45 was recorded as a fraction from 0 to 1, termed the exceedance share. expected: 1.0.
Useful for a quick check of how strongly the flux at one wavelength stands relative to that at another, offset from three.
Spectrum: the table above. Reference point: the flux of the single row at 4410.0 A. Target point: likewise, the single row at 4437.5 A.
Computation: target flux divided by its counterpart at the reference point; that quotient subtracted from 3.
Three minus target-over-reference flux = 2.02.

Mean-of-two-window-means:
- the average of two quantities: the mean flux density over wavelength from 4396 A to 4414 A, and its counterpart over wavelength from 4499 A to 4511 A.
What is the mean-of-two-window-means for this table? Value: 20.2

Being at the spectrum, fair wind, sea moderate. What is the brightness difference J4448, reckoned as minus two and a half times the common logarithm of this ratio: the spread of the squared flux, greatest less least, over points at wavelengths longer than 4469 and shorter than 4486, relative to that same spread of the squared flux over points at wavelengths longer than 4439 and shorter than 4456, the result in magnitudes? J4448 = -1.2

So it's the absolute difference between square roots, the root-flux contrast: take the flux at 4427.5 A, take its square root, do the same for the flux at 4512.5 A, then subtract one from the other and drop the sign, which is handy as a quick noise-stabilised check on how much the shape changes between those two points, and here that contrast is 0.077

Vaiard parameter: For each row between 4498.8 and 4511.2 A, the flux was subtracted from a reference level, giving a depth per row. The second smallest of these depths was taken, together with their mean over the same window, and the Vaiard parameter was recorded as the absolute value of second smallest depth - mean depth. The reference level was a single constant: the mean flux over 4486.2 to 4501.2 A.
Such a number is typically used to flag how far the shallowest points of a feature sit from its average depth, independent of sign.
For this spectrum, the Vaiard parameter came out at 0.13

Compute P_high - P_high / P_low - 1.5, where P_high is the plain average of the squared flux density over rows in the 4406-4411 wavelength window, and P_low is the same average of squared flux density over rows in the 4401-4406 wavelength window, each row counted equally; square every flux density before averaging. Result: 388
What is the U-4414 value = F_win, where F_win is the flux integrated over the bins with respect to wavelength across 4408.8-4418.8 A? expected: 198.3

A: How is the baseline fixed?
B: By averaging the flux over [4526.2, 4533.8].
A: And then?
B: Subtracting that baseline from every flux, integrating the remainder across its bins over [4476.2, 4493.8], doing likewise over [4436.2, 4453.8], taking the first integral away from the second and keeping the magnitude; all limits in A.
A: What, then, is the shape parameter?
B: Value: 14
